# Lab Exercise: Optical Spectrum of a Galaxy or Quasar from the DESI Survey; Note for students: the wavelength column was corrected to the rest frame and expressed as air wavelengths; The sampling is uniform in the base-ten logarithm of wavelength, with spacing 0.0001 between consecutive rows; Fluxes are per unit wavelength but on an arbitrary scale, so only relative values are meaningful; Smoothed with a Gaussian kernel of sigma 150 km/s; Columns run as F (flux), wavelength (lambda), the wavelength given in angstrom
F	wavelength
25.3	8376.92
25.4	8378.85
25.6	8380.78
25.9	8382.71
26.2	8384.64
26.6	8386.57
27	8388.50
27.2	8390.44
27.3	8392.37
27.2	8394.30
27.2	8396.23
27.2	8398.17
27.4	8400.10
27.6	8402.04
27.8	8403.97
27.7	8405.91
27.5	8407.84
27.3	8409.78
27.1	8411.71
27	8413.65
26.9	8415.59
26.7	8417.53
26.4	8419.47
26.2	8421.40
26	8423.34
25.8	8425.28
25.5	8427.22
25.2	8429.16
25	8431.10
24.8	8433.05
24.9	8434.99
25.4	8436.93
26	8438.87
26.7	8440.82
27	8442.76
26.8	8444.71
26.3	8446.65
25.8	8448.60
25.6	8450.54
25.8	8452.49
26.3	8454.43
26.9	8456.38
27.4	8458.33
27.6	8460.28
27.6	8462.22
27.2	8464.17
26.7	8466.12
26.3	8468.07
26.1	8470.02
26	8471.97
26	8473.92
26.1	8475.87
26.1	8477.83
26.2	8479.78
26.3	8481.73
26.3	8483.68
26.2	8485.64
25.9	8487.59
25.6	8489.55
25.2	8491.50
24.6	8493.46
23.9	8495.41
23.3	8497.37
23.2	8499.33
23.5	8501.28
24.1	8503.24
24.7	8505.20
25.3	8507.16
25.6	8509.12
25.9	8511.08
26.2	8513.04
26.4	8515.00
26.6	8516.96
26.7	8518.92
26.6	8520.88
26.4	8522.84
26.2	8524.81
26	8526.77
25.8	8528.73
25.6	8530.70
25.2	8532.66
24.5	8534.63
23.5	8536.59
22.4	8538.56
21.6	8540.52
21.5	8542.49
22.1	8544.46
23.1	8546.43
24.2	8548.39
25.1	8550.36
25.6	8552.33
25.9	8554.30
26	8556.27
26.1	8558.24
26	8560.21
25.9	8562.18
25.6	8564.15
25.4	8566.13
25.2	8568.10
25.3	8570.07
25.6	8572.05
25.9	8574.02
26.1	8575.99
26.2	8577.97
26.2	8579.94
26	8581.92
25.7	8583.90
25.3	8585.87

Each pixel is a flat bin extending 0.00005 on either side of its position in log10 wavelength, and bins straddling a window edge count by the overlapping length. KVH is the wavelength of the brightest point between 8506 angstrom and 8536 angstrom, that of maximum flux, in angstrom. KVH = 8518.92 angstrom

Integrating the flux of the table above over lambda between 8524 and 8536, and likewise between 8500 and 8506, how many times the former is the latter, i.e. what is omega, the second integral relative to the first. 0.47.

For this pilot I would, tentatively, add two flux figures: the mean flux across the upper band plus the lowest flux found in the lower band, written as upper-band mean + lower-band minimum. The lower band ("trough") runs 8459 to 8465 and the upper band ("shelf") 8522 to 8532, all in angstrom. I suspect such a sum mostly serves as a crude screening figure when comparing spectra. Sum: 53.2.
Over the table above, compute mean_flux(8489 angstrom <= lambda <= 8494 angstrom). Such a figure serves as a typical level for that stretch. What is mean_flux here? 25.1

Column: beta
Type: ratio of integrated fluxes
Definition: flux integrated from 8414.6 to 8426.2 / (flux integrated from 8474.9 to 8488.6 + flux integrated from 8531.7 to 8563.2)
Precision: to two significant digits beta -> 0.27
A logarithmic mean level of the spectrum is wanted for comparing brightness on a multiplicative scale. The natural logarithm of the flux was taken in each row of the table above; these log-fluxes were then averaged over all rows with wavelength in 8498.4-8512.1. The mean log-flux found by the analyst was 3.20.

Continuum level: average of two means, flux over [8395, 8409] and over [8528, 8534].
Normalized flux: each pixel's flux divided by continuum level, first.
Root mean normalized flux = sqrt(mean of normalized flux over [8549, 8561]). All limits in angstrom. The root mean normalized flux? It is 0.99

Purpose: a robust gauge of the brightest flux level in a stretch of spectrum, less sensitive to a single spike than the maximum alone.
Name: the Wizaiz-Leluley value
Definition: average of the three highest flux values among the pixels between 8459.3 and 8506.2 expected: 27.5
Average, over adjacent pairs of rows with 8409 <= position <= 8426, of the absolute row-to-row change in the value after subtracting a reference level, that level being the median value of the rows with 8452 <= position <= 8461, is 0.19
